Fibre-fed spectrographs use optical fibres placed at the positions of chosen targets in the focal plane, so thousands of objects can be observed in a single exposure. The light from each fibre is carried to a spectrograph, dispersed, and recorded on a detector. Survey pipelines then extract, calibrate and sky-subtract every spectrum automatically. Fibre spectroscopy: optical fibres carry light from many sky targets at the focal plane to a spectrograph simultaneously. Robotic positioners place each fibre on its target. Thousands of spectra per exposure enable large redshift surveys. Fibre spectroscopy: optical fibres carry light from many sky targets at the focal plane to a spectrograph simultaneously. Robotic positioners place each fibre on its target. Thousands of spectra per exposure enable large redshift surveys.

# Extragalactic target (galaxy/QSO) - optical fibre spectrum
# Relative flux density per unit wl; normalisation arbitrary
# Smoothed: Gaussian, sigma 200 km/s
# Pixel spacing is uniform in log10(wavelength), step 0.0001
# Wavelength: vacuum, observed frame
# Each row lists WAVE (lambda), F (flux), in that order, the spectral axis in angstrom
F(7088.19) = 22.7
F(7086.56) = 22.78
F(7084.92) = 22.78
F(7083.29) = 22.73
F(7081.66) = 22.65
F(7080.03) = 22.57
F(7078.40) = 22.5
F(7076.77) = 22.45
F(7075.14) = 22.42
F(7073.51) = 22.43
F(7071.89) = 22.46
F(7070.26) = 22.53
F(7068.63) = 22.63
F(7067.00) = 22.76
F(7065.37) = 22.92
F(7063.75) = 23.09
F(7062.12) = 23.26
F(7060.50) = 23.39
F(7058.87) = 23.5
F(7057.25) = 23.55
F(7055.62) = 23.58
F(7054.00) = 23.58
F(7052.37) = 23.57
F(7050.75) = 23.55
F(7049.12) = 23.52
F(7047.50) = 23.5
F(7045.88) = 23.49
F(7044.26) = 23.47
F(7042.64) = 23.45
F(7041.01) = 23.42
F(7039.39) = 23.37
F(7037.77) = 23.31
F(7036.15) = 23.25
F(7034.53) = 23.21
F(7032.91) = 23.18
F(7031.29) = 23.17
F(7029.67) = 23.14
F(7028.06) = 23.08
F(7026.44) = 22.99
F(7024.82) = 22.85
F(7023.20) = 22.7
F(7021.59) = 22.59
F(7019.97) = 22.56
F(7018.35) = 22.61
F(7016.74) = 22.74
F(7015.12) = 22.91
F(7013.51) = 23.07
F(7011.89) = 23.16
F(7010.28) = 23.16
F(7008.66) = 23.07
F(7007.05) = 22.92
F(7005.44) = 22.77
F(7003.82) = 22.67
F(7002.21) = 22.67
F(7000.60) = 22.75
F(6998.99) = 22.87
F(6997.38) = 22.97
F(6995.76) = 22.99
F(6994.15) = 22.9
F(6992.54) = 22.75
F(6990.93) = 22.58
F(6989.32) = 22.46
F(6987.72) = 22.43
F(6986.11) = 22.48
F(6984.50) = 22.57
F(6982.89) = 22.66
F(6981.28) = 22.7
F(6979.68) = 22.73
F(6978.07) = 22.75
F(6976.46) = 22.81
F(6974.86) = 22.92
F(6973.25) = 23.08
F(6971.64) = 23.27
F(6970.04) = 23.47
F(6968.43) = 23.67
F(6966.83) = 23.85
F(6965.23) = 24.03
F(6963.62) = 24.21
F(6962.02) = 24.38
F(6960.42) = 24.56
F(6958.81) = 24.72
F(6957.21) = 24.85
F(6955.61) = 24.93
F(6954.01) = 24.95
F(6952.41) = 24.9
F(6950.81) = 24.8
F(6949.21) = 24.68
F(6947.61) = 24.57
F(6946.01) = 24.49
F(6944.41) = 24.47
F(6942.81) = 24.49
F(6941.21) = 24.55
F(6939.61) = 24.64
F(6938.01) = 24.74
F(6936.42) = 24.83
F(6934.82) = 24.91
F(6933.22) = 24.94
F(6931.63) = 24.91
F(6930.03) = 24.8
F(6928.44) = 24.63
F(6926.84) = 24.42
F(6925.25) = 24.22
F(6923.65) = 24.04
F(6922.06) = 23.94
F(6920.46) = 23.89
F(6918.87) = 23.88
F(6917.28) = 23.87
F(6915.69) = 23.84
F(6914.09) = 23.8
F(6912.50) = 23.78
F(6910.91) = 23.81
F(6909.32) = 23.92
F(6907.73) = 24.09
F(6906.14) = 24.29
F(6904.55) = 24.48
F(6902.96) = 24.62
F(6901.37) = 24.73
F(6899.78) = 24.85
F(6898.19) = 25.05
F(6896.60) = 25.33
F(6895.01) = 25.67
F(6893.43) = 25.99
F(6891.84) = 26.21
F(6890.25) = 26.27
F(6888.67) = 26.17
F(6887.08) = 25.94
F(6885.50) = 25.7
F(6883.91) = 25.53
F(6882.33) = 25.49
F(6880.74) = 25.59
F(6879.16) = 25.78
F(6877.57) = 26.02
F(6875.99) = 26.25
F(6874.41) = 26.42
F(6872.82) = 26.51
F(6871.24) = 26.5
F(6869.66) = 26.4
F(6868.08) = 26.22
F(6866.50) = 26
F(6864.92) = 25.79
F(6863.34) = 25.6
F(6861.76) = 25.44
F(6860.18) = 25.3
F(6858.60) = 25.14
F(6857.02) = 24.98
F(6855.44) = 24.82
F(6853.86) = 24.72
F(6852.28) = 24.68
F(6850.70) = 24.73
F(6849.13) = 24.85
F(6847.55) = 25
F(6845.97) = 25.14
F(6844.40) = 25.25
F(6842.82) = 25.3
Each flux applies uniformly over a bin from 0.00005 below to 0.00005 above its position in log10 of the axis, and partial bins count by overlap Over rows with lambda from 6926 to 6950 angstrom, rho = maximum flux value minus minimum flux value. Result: 0.52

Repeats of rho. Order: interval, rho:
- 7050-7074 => 1.15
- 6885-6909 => 2.18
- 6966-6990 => 1.42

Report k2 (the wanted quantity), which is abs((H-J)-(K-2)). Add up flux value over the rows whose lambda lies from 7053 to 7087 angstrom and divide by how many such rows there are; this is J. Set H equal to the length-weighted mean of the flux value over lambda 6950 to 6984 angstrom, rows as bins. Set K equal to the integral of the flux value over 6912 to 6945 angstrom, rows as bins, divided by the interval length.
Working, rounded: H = 23.8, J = 22.9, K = 24.4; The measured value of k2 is 21.4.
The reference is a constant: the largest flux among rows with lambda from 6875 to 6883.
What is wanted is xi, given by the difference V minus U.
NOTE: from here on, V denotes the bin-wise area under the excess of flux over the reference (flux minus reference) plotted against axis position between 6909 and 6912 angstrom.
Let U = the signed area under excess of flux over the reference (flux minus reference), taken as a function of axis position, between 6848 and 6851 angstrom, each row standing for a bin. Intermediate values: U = -4.3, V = -7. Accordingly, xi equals -3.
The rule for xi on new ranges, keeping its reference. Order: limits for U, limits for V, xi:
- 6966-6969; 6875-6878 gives 7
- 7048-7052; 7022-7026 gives -3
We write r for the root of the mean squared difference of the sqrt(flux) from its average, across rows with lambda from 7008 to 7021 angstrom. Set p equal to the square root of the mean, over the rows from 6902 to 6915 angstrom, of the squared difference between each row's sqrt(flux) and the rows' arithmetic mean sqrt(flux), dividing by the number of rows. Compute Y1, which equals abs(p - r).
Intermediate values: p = 0.031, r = 0.024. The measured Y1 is 0.0075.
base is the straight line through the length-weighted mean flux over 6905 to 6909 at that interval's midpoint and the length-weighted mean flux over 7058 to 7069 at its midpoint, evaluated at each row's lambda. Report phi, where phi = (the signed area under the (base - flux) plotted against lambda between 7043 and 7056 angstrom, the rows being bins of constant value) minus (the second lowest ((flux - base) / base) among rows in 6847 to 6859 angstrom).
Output -4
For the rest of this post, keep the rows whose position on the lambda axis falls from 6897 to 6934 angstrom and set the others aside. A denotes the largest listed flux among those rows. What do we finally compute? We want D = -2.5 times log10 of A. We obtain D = -3.50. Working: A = 25.05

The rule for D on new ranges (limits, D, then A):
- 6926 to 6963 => -3.49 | 24.95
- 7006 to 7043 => -3.43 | 23.45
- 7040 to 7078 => -3.43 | 23.58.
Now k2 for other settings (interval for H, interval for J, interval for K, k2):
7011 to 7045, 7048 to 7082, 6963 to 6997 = 20.9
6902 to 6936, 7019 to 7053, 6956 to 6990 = 20.3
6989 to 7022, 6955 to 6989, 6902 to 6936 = 22.9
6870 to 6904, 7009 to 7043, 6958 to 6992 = 18.6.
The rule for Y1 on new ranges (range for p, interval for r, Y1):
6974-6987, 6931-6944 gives 0.0030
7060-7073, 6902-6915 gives 0.0022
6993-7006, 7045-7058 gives 0.0090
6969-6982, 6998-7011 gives 0.0098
